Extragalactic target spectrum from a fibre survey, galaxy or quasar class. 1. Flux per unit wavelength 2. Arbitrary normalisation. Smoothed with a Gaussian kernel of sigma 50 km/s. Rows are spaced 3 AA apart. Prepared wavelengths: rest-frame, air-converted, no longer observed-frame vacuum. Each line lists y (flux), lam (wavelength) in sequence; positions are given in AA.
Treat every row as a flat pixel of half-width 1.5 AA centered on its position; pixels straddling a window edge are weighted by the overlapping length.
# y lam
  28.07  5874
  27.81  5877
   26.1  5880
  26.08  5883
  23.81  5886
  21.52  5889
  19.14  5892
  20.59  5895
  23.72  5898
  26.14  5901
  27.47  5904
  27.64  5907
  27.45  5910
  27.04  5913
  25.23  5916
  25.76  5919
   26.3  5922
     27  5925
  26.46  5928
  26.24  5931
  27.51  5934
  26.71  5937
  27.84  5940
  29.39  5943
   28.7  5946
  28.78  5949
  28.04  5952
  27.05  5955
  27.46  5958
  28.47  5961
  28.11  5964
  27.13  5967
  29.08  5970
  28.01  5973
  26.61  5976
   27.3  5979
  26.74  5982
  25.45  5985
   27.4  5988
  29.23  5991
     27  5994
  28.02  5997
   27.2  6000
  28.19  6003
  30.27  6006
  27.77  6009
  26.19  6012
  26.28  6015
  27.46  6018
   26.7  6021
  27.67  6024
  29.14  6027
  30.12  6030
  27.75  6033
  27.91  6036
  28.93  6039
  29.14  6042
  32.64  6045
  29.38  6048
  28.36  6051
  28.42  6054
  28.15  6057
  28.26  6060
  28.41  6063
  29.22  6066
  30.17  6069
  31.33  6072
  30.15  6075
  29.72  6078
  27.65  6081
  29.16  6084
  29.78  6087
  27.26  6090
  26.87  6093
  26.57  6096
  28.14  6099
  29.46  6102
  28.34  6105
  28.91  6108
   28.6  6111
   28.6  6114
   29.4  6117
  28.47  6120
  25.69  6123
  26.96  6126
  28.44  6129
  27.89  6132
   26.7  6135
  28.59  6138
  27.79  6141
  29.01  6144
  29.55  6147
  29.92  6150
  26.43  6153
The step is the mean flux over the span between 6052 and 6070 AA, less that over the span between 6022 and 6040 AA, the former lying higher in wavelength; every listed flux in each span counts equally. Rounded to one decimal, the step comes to 0.2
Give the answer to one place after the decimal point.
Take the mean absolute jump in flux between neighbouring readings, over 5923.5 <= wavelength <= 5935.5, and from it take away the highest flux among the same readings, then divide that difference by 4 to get -6.7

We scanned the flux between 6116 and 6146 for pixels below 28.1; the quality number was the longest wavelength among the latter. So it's 6141 AA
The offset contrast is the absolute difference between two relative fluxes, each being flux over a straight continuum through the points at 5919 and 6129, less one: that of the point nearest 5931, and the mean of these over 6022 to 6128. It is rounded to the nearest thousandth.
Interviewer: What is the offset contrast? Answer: 0.022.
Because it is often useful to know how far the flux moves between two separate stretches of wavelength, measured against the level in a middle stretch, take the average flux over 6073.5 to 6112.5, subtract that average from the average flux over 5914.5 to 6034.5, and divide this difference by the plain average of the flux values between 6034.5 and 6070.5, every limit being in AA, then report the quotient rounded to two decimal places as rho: -0.03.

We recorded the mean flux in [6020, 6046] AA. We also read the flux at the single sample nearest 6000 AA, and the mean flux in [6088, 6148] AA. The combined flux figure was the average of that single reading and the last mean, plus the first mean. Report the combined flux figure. 56.5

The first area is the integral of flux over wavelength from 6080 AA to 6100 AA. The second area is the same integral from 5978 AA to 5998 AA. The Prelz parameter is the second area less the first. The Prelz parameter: -13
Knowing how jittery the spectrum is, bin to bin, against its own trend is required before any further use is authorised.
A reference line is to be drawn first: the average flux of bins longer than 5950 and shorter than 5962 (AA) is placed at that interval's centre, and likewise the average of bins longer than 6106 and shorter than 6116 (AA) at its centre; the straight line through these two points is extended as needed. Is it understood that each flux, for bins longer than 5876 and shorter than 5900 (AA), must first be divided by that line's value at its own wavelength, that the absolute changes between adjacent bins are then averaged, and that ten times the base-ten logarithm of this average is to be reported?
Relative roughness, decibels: -11.6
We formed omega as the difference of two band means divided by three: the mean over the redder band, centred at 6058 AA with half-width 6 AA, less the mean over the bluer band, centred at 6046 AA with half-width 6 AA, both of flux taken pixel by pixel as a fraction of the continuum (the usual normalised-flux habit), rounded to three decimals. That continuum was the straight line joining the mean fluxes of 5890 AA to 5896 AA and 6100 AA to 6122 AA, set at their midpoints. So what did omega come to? -0.027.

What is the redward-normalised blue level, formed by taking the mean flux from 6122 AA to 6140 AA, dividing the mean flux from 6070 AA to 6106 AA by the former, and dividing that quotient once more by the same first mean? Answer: 0.038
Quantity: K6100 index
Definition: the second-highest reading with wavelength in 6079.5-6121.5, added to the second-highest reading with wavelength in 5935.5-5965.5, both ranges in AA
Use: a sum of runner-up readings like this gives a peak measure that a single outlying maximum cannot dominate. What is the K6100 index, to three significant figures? 58.2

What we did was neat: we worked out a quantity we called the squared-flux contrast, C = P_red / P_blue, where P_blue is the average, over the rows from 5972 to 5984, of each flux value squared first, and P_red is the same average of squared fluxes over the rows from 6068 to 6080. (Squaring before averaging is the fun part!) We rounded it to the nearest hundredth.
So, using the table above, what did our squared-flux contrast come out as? 1.25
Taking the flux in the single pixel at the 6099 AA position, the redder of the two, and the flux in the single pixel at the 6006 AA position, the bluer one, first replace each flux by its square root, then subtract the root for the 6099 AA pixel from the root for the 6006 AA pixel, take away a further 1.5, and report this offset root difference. -1.30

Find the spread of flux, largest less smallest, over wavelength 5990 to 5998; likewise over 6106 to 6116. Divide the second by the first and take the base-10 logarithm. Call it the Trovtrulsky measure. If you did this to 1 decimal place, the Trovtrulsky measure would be -0.9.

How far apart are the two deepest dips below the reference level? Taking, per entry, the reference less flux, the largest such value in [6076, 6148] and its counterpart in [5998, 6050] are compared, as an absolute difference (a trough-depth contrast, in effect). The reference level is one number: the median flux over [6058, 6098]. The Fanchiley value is 0.5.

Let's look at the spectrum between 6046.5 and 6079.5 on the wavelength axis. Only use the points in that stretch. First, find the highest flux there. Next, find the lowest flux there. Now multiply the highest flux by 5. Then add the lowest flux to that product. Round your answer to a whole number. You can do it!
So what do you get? 185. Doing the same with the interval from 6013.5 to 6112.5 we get 189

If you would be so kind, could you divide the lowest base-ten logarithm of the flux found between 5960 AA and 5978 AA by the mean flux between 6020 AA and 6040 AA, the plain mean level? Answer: 0.0503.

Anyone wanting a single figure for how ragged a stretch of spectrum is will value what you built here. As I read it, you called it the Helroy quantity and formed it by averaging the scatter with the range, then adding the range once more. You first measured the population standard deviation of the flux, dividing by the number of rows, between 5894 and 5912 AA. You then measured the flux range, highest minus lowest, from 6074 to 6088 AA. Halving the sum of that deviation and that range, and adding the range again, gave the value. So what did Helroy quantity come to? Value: 5.0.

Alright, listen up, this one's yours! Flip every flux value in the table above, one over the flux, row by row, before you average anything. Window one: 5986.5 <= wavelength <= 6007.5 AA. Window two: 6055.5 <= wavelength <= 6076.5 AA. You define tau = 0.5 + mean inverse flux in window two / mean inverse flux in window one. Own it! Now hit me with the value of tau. 1.46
